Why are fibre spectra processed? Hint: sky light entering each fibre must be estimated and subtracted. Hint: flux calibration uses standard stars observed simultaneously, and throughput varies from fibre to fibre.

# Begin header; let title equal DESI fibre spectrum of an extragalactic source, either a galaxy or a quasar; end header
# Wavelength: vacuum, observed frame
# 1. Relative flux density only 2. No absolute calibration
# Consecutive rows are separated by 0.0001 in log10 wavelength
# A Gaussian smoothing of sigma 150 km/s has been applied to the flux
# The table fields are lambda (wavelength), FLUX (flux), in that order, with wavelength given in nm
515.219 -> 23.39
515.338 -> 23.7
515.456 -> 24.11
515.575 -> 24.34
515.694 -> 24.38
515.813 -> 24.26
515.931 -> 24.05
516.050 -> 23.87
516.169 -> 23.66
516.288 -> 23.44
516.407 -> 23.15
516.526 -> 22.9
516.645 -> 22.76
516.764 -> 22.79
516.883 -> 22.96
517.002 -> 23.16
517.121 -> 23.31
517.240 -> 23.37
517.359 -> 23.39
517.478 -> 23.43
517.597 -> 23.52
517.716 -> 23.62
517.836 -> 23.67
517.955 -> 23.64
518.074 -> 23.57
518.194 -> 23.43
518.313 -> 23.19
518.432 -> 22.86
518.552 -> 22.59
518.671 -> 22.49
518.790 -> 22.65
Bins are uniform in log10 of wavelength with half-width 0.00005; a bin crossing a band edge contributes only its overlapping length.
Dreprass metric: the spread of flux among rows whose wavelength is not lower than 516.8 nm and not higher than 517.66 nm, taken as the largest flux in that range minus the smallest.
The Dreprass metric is 0.56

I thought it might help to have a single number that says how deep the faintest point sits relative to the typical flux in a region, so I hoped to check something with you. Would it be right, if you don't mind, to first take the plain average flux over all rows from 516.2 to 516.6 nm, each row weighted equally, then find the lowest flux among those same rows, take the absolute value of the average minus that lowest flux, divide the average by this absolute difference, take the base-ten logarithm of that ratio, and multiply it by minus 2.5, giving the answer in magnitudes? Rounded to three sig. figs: -4.86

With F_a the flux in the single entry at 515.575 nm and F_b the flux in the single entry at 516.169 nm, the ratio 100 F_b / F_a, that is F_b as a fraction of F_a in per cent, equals 97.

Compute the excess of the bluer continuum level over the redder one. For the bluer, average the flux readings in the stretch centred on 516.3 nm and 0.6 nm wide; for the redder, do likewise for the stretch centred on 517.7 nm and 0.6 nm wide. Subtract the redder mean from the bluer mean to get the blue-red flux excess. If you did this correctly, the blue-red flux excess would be -0.2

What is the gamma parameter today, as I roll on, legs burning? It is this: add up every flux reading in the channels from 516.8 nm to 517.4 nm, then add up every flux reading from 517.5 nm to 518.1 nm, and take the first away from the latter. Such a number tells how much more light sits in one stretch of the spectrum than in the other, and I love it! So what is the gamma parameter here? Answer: 1.8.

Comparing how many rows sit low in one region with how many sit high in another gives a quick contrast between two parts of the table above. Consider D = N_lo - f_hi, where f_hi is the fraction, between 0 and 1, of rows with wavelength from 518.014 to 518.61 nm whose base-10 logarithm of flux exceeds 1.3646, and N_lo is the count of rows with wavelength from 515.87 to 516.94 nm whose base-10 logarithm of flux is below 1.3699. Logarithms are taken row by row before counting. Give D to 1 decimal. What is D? 4.4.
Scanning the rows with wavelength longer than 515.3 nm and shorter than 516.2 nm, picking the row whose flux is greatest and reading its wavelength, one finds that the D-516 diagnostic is 515.694 nm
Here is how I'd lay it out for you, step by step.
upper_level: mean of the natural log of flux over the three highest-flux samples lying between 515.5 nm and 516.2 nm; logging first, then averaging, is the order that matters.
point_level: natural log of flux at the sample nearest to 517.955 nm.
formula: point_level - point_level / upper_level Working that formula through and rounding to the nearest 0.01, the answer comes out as 2.17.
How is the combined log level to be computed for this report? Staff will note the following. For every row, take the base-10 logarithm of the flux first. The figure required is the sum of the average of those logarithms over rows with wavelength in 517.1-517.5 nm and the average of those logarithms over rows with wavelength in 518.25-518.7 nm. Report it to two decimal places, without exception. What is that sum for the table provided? 2.73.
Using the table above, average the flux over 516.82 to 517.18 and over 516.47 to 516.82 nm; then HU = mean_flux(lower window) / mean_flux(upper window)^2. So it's 0.0426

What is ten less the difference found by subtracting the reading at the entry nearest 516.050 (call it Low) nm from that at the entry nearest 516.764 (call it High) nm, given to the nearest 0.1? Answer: 11.1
